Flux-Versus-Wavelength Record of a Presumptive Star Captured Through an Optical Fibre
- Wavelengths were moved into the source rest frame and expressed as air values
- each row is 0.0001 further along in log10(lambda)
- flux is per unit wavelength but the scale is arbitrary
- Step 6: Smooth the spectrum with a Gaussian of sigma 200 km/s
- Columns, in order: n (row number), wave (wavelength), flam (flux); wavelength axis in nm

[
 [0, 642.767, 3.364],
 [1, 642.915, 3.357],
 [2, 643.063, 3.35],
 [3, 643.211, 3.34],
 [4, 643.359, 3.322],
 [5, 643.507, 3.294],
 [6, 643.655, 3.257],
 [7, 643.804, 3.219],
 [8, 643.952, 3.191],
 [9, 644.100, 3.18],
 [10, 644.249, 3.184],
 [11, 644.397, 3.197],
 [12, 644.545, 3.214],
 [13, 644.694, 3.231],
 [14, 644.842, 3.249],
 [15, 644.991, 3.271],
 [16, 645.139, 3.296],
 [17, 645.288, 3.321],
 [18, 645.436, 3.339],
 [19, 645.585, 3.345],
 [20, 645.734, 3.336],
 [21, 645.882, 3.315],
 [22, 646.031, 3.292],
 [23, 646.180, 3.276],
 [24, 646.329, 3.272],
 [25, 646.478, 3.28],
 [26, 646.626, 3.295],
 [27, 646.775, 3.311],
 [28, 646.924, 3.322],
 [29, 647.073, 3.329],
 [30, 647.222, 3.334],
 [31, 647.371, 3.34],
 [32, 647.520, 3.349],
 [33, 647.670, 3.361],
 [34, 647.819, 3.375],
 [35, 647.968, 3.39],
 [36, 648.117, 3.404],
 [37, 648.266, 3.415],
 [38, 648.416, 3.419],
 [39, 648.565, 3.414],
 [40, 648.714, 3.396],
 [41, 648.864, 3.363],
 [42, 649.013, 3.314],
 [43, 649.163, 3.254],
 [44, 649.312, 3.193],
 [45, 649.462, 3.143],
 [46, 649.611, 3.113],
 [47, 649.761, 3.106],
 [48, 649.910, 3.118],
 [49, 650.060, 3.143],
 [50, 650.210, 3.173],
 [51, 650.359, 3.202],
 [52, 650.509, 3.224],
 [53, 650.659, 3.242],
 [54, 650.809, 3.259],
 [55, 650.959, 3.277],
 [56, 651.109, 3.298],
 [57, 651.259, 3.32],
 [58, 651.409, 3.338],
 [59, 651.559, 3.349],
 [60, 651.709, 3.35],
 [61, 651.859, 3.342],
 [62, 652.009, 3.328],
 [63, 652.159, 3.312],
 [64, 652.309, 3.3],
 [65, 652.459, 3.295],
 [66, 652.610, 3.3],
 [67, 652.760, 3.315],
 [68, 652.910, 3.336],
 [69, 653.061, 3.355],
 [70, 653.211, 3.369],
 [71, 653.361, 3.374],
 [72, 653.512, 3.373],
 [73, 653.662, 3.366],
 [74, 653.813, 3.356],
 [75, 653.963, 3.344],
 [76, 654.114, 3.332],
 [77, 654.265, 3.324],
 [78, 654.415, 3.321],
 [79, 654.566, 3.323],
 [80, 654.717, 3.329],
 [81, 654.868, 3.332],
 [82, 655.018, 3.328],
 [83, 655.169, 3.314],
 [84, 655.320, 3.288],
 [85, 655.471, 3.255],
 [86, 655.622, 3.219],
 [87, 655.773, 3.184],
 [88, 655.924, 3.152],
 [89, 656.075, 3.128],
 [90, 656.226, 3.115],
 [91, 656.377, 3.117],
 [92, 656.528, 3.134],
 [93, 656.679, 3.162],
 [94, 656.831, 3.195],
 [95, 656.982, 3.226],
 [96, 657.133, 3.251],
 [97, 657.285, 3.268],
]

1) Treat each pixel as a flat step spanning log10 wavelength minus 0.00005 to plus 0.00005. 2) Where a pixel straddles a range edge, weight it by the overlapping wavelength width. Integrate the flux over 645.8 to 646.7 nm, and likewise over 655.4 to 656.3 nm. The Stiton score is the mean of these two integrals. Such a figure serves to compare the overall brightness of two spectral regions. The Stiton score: 2.91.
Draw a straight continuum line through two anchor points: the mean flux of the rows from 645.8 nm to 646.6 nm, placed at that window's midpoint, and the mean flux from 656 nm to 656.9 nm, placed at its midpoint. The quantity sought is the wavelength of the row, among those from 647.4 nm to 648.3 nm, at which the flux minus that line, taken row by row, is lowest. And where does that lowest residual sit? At 647.520 nm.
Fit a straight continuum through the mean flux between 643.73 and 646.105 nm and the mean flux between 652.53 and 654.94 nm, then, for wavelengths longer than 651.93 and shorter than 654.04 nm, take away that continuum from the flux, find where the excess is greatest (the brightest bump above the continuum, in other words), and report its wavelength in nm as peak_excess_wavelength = 653.361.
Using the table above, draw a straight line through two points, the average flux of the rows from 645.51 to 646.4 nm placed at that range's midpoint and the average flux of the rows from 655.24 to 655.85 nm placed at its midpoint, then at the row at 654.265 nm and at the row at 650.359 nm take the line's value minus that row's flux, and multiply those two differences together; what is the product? -0.0056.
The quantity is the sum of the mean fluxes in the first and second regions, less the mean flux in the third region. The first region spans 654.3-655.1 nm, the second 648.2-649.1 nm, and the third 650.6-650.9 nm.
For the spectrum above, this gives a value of 3.46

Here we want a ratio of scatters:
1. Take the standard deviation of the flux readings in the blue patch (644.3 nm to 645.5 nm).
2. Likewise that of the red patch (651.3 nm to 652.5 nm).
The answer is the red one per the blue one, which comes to 0.4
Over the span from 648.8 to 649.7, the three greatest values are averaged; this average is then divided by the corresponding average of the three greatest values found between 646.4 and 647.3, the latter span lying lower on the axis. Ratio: 0.99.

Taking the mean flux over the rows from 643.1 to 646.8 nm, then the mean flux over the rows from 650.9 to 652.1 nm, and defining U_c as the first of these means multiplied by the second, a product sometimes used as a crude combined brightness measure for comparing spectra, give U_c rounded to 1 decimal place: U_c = 10.9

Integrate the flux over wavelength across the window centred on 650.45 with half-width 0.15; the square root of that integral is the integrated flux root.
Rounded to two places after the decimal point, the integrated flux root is 0.98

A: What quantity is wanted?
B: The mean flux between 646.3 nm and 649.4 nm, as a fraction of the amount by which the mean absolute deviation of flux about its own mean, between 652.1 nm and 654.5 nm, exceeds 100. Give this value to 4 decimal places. -0.0334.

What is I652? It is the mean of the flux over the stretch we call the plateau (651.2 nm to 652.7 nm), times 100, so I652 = 332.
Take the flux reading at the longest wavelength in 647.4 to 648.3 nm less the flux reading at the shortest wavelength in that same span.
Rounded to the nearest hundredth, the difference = 0.07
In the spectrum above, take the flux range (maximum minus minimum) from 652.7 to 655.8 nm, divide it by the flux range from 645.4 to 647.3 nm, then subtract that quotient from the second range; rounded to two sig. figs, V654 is -2.5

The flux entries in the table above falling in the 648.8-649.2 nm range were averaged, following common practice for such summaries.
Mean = 3.31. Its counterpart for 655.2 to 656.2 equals 3.20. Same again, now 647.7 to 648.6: 3.40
